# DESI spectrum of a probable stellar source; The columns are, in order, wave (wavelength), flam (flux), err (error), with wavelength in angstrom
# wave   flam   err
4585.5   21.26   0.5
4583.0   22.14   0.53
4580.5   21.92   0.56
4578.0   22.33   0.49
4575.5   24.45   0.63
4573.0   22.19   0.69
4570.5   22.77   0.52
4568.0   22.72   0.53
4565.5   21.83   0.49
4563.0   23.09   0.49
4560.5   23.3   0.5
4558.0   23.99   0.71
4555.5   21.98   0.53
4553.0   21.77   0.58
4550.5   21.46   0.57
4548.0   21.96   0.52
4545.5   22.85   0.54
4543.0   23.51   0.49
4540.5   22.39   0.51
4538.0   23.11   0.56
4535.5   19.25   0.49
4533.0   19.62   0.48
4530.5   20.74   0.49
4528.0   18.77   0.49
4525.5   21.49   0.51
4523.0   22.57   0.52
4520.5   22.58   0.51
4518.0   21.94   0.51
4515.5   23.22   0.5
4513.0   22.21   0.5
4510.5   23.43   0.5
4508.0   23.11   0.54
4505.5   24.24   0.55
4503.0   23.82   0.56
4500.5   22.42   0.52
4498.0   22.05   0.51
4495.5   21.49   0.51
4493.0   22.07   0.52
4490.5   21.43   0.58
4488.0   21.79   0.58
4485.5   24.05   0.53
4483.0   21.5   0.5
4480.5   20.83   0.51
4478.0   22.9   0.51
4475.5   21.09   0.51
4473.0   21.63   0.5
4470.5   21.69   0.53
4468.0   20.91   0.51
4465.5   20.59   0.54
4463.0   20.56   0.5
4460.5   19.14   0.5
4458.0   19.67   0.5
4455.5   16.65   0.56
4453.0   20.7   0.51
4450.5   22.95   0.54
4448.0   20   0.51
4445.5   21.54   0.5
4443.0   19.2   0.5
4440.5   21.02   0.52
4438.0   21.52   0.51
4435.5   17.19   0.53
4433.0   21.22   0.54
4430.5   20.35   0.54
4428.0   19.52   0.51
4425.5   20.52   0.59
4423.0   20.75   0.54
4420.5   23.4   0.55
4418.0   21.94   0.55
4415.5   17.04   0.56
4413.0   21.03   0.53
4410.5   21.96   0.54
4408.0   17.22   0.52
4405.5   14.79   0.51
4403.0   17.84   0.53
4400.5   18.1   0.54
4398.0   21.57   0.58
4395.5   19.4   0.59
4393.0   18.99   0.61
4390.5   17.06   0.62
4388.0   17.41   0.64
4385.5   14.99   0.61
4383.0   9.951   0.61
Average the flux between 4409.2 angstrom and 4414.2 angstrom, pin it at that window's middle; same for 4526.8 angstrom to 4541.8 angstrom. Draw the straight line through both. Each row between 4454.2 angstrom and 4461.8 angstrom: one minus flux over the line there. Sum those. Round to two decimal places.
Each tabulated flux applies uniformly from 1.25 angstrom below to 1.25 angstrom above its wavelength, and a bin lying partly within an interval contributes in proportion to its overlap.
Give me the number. 0.38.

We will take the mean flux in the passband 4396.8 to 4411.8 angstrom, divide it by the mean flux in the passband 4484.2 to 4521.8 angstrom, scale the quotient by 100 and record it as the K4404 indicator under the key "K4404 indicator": 82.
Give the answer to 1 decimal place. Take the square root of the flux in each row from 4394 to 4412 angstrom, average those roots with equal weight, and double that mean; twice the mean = 8.6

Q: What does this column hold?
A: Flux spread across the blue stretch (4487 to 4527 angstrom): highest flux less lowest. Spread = 2.8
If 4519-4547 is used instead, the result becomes 4.7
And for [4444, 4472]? 6.3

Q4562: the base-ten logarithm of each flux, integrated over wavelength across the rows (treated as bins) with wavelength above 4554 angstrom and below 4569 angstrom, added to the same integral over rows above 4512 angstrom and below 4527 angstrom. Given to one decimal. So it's 40.6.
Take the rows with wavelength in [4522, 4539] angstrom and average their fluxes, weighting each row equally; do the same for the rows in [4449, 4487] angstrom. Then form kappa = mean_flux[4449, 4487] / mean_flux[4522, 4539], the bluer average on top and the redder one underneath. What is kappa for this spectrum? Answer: 1.01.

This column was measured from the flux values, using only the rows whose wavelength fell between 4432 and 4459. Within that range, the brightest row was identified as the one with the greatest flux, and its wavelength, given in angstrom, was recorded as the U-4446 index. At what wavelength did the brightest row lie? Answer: 4450.5 angstrom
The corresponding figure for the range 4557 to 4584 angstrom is 4575.5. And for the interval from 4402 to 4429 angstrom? 4420.5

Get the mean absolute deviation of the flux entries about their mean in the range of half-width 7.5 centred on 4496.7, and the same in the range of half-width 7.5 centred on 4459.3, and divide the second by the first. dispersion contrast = 1.8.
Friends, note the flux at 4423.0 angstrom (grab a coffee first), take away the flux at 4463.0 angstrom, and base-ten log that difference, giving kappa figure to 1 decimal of -0.7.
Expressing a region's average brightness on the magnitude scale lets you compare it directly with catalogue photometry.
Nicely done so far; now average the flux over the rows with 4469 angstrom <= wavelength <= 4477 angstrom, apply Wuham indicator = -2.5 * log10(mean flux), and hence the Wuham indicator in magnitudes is -3.33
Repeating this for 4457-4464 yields -3.24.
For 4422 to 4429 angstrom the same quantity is -3.27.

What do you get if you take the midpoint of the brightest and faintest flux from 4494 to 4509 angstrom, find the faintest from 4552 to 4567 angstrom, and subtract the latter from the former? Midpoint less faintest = 1.1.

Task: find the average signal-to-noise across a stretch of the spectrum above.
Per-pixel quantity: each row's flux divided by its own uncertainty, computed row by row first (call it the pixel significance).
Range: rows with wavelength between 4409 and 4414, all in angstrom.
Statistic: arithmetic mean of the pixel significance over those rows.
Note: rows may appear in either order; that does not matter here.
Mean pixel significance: 40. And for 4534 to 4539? 40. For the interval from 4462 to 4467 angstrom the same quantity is 40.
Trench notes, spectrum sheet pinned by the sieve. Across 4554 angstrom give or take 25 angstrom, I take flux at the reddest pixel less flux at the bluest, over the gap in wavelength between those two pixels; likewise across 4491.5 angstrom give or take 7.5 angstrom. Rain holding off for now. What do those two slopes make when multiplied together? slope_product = -0.0054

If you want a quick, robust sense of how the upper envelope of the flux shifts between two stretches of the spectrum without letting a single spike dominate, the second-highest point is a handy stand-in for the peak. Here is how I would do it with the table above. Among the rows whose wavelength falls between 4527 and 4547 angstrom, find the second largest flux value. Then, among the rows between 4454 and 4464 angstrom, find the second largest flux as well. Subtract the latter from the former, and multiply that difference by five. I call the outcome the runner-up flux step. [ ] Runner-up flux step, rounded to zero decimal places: 17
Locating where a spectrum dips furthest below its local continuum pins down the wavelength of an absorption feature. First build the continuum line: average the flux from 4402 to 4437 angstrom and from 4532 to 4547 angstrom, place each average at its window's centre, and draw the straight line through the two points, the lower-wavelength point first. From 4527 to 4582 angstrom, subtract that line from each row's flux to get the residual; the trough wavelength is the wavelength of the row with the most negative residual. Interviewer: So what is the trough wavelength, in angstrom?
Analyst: 4528.0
